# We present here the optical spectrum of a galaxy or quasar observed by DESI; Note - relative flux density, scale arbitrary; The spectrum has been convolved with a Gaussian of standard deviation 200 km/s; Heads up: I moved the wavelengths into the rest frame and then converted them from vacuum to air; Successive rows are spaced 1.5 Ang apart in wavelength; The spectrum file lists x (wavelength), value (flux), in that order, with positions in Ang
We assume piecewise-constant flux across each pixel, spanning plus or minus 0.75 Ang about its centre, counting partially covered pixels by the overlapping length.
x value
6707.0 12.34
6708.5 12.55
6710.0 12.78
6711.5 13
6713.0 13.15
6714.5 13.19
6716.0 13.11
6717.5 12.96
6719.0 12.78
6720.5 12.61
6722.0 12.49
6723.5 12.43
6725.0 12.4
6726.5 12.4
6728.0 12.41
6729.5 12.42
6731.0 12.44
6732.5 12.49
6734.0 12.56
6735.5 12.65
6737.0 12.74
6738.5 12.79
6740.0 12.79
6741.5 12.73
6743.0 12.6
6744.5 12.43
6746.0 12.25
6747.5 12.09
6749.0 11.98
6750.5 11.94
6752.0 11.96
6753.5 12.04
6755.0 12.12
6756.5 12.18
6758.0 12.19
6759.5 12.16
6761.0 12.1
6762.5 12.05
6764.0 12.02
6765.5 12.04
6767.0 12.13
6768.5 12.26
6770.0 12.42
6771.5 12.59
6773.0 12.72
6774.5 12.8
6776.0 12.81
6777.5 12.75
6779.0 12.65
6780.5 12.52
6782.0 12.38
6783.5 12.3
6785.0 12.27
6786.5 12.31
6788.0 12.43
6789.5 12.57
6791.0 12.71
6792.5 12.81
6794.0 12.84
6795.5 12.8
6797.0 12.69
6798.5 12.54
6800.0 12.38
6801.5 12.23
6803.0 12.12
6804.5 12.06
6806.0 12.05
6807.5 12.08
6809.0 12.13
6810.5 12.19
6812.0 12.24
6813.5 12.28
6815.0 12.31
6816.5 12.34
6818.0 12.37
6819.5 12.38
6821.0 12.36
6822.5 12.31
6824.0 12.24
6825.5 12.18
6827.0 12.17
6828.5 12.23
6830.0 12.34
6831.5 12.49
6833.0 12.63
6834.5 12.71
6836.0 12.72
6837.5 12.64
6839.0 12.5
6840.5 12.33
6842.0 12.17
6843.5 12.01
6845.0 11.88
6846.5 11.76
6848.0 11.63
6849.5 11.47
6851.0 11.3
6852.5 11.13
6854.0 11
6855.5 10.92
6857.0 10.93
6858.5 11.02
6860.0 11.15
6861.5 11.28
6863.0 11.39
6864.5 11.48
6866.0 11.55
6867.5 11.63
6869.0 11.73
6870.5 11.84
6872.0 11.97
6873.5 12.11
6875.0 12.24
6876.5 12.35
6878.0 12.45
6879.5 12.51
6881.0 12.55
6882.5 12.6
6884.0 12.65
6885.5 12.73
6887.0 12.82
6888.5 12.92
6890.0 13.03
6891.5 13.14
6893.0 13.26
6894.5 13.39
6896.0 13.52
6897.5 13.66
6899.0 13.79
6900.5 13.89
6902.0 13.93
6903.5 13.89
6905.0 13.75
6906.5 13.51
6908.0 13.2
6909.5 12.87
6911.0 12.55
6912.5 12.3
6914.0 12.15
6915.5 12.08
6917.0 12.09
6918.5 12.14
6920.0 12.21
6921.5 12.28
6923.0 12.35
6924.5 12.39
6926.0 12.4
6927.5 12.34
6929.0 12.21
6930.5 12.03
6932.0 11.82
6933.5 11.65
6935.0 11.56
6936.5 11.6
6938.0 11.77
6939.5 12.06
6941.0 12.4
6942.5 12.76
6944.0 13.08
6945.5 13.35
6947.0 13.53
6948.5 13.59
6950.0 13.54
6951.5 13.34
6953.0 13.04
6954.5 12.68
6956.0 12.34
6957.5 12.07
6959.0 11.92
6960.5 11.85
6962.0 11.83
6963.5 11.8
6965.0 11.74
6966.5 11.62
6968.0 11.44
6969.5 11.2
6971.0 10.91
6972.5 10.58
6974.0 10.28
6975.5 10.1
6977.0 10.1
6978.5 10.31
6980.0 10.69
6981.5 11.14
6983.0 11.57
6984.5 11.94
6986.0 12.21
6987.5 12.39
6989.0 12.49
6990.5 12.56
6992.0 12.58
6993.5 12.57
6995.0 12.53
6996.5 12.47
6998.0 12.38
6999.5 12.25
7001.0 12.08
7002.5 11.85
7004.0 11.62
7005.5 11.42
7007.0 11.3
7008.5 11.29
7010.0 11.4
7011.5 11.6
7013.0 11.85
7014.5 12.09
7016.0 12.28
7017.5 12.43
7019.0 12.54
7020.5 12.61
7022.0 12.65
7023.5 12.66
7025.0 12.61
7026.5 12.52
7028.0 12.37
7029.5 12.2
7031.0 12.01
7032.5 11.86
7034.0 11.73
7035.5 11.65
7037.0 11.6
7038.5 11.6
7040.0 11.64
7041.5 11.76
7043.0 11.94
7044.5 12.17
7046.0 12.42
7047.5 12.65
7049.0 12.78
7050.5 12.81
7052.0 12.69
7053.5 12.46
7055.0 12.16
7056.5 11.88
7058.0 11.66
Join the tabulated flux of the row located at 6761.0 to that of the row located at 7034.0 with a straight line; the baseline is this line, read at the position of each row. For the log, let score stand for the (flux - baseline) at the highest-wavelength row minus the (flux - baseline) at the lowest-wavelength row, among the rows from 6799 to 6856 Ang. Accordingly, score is -1.4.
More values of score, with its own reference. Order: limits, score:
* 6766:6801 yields 0.3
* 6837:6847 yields -0.9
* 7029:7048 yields 0.5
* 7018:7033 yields -0.7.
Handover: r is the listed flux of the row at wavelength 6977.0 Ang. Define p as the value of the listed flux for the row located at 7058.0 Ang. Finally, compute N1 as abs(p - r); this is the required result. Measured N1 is 1.6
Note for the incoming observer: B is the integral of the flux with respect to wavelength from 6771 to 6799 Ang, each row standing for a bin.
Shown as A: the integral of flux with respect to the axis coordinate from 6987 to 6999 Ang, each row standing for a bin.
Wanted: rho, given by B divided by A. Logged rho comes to 2.4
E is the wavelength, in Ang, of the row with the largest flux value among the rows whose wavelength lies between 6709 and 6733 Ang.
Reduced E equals 6714.5 Ang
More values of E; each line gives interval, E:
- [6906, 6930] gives 6906.5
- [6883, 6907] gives 6902.0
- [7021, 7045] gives 7023.5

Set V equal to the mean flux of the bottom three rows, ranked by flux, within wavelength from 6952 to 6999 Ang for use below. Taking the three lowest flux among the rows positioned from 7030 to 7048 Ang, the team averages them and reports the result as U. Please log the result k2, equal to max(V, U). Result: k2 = 11.6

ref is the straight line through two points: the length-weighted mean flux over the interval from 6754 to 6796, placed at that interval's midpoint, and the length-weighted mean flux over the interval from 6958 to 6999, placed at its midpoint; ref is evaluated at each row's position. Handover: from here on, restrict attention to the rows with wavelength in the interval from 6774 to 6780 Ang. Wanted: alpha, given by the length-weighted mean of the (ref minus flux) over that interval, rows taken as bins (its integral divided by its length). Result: -0.3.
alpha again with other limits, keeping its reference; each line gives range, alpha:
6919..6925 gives -0.5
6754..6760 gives 0.3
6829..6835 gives -0.3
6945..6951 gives -1.8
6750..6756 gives 0.5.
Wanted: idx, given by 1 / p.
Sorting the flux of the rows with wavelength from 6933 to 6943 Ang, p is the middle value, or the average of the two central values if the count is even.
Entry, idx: 0.085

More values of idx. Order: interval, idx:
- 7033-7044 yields 0.086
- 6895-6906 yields 0.073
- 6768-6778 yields 0.079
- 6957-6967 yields 0.085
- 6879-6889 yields 0.079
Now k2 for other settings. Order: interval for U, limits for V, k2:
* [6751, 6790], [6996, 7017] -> 12.0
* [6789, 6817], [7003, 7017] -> 12.1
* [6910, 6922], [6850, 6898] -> 12.1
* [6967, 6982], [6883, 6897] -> 12.7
